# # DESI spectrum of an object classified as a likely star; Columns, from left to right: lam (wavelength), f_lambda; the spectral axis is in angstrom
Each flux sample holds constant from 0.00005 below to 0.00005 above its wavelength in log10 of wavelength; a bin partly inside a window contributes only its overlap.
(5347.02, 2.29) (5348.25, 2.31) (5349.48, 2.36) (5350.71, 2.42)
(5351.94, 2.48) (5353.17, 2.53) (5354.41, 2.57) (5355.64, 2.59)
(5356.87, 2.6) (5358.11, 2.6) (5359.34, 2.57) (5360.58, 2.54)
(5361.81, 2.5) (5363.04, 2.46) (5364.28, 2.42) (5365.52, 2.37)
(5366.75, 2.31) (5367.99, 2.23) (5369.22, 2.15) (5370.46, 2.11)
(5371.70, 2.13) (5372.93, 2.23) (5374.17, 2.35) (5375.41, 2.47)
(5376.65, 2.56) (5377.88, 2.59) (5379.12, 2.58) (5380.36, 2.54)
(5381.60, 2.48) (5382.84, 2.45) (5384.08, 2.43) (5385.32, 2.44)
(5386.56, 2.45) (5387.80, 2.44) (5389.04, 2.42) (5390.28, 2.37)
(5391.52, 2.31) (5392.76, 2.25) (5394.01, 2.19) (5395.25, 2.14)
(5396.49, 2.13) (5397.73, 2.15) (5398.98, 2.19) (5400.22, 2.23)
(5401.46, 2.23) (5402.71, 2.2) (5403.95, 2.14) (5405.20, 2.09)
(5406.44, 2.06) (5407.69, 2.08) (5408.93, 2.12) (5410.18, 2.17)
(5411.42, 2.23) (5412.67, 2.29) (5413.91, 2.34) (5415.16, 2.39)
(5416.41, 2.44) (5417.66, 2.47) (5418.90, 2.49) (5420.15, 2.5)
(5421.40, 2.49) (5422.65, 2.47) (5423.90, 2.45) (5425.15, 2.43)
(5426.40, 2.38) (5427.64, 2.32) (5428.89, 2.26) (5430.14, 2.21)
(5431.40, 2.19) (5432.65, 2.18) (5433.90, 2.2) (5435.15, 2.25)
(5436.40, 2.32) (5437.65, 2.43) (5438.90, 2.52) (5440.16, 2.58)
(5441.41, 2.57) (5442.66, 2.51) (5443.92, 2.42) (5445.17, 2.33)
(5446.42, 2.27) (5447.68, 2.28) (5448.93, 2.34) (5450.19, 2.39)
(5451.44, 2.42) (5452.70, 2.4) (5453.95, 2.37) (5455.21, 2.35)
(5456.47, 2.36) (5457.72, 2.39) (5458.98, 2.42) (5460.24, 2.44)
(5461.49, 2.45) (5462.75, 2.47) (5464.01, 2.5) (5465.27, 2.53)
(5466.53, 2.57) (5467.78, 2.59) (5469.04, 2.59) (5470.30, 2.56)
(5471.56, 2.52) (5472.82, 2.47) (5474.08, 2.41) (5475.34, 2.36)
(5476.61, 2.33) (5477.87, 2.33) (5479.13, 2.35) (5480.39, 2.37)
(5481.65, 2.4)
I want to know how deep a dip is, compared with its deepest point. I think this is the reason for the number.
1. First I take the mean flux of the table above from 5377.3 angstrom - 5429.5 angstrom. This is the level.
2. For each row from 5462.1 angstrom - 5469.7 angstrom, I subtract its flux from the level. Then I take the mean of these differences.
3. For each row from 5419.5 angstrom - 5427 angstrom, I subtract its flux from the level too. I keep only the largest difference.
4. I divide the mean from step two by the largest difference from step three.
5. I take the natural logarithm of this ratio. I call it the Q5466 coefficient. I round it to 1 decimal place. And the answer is 1.4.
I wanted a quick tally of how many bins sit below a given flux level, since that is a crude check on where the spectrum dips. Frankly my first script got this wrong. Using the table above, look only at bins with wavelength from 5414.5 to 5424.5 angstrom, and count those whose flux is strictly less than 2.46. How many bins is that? 3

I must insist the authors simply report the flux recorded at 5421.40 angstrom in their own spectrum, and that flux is 2.49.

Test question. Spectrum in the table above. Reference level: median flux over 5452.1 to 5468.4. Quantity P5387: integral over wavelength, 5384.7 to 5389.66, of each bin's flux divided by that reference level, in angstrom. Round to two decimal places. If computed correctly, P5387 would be 4.96 angstrom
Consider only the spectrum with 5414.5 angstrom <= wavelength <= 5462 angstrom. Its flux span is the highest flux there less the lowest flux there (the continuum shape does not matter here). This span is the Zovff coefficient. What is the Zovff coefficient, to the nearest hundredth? 0.40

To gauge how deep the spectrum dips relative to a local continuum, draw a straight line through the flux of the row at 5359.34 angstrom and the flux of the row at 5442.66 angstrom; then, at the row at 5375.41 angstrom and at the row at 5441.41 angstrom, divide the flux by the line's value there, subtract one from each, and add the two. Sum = -0.011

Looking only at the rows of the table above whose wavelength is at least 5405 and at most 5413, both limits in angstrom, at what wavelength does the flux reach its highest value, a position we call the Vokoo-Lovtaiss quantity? 5412.67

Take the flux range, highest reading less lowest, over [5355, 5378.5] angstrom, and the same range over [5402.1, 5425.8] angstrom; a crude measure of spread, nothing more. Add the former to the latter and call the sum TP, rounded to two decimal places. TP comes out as 0.93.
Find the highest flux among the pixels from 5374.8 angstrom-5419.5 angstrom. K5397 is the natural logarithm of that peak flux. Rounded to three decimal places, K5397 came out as 0.952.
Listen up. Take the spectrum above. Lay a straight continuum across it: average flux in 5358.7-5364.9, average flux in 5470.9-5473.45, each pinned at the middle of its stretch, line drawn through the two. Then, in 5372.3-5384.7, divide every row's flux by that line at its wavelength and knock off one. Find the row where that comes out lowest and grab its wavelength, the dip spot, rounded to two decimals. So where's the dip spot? 5372.93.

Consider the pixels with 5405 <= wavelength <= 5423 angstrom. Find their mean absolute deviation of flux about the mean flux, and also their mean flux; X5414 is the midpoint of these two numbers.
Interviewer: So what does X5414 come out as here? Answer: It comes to 1.23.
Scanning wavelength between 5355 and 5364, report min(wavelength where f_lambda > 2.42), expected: 5355.64 angstrom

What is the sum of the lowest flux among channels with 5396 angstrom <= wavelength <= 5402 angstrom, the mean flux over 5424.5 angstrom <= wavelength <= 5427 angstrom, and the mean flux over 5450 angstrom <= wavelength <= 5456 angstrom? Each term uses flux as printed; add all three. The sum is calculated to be 6.92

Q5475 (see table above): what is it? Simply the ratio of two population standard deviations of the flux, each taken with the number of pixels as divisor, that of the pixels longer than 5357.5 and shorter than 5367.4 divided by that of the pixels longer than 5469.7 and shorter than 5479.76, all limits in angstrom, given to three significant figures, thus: 1.12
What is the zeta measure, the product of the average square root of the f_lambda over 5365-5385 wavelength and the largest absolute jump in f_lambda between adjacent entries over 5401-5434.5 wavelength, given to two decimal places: 0.09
